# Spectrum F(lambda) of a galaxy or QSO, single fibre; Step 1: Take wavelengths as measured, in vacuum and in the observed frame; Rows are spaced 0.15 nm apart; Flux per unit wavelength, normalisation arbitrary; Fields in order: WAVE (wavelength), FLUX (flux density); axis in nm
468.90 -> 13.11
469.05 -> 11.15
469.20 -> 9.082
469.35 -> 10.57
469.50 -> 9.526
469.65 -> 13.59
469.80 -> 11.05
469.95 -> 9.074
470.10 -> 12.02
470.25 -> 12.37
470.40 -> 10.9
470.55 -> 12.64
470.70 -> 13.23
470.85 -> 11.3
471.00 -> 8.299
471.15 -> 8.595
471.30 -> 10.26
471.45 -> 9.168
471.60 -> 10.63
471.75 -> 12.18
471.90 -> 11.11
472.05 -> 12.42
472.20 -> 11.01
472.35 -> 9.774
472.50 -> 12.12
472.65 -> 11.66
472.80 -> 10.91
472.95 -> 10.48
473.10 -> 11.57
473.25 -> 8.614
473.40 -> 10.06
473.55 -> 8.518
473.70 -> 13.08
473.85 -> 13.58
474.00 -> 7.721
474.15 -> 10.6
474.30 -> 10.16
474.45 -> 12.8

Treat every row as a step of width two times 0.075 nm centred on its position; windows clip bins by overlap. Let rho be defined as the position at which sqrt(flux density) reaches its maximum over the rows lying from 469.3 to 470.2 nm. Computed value 469.65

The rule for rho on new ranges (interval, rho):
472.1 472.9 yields 472.50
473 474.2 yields 473.85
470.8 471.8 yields 471.75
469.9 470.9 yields 470.70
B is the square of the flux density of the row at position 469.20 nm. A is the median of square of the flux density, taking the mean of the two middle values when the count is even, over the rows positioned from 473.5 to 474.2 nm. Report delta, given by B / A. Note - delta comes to 0.7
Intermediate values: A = 112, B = 82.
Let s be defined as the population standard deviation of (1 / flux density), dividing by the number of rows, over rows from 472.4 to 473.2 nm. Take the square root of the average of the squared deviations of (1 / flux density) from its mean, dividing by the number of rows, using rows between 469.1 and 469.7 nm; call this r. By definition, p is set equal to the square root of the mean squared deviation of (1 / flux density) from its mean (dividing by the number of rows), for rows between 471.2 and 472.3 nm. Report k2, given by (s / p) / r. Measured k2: 37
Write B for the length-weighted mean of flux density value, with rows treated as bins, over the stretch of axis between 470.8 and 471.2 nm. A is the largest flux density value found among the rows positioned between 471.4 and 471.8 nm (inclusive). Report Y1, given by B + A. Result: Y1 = 21.5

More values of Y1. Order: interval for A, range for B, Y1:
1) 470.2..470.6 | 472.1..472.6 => 23.7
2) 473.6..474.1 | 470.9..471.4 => 22.7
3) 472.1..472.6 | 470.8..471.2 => 21.4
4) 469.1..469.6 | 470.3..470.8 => 22.8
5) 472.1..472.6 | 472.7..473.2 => 23.0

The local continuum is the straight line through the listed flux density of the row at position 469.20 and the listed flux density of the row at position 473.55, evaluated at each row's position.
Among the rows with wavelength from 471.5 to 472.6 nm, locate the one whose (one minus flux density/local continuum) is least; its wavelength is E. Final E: 472.05 nm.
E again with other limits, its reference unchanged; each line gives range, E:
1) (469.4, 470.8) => 469.65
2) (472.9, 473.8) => 473.70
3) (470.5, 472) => 470.70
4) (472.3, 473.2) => 472.50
